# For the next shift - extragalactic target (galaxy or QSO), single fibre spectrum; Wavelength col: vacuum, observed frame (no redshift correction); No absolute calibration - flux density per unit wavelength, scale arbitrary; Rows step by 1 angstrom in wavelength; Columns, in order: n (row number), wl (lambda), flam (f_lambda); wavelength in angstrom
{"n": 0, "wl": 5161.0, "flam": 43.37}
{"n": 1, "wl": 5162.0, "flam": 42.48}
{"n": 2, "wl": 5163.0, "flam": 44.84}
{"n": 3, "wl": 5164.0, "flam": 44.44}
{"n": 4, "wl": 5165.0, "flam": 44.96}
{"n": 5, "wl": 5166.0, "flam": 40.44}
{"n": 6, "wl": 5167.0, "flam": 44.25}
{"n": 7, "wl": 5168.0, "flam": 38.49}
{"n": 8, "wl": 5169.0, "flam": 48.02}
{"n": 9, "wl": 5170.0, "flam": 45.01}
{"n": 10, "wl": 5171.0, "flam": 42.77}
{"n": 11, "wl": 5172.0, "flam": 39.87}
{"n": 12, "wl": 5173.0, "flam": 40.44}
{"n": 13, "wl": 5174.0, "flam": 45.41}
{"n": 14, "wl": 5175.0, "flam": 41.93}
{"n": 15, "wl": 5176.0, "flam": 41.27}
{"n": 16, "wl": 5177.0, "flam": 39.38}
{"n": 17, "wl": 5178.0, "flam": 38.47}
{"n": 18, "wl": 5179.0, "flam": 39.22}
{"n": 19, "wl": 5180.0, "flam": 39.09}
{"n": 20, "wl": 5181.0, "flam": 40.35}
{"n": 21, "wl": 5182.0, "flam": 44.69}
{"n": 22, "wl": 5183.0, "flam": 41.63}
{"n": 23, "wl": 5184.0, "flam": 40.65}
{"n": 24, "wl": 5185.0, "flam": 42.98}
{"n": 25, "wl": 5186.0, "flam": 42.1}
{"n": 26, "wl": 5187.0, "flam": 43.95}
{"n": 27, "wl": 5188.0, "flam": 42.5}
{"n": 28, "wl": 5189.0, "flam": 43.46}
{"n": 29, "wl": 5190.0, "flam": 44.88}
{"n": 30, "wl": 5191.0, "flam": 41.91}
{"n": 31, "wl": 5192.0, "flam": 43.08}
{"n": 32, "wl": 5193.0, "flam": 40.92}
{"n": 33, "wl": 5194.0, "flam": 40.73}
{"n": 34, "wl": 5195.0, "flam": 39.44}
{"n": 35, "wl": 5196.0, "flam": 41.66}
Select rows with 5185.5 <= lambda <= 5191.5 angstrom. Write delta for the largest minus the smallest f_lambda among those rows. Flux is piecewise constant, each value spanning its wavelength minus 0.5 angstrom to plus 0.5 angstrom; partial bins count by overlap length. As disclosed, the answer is 3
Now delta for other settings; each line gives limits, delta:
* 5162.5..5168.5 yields 6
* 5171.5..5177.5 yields 6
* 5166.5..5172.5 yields 10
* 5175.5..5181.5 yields 3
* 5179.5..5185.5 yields 6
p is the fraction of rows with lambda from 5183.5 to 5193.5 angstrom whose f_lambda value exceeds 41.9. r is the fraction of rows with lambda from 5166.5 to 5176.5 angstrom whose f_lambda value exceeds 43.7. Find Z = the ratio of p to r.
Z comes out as 2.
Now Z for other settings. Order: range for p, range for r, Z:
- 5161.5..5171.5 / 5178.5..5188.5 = 4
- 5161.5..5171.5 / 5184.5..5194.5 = 4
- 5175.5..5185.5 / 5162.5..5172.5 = 0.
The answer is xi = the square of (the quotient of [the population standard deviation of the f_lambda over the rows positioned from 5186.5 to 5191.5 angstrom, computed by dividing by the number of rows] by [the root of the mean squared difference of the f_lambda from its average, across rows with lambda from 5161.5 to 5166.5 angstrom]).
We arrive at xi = 0.4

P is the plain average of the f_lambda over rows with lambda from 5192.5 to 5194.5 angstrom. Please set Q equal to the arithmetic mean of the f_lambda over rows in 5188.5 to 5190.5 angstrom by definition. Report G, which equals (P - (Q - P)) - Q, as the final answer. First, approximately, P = 40.8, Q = 44.2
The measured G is -7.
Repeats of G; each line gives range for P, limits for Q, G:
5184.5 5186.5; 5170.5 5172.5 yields 2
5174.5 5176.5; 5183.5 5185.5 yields 0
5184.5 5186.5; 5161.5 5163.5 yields -2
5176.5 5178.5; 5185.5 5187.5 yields -8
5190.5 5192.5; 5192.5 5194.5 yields 3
